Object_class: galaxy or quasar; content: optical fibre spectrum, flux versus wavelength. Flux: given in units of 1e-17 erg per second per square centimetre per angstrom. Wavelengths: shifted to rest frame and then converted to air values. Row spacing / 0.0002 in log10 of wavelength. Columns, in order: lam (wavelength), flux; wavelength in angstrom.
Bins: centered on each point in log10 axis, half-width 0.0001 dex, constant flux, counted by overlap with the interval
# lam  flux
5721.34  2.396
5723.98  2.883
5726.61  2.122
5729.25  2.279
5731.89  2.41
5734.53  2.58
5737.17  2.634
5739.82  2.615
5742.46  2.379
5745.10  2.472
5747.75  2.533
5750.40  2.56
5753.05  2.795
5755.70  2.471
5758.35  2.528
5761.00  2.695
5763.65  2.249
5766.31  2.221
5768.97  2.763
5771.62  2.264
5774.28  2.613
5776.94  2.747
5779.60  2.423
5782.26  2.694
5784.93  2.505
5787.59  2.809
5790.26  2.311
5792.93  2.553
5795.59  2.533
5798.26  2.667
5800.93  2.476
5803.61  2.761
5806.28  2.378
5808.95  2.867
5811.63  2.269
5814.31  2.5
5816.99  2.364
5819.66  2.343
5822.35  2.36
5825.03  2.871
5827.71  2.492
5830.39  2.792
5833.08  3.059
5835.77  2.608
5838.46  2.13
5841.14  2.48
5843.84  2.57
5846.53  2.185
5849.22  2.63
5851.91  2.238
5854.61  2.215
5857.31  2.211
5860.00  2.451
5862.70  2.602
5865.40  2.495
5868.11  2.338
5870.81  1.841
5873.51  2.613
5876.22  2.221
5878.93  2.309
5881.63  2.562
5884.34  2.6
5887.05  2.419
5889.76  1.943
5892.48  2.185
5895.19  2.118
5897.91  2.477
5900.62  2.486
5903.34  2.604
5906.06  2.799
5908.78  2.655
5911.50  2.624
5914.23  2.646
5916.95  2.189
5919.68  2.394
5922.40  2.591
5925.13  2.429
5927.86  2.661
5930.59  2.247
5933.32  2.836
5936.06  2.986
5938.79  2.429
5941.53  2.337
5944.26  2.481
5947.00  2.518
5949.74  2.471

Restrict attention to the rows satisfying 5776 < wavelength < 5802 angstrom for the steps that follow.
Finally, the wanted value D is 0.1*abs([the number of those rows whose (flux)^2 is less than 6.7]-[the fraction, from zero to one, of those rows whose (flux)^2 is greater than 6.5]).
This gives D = 0.55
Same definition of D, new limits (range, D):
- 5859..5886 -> 0.66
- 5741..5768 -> 0.77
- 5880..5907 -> 0.66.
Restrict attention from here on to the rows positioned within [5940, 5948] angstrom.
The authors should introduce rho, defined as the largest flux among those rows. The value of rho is 2.518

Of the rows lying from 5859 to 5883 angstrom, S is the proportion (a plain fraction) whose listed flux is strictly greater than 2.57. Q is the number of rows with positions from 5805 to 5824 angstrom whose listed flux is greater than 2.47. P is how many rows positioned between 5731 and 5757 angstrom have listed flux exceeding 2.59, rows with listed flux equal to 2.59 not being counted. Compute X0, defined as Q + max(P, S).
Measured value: 5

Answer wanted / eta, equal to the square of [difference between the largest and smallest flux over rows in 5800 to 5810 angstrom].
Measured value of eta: 0.24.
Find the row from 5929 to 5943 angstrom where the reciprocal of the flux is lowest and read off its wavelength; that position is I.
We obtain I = 5936.06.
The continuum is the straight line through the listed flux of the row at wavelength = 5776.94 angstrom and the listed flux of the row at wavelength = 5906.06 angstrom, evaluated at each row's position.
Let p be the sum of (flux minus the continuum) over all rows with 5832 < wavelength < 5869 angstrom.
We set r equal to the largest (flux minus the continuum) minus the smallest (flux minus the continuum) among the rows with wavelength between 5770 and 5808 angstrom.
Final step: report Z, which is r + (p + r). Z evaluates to -3.6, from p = -4.66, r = 0.54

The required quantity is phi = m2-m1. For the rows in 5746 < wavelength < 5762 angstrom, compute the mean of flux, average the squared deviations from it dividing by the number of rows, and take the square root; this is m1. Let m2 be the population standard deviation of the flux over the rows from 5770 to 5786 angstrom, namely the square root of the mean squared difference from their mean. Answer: 0.05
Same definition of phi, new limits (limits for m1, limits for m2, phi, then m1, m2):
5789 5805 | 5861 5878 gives 0.13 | 0.14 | 0.27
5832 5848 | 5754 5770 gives -0.10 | 0.31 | 0.20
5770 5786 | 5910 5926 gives 0.00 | 0.16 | 0.16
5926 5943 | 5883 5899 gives -0.04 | 0.27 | 0.23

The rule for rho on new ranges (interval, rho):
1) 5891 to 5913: 2.799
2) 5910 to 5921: 2.646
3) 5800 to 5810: 2.867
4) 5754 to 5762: 2.695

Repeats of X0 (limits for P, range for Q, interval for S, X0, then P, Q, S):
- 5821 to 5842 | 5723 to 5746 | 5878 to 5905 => 9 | 4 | 5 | 0.2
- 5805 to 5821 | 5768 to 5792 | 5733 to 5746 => 7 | 1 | 6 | 0.6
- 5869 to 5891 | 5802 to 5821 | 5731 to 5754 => 5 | 2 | 3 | 0.4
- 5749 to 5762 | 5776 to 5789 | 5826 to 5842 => 6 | 2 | 4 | 0.5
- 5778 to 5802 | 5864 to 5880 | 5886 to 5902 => 5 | 3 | 2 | 0.0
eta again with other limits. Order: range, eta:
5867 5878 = 0.60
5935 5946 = 0.42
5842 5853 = 0.20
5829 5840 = 0.86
